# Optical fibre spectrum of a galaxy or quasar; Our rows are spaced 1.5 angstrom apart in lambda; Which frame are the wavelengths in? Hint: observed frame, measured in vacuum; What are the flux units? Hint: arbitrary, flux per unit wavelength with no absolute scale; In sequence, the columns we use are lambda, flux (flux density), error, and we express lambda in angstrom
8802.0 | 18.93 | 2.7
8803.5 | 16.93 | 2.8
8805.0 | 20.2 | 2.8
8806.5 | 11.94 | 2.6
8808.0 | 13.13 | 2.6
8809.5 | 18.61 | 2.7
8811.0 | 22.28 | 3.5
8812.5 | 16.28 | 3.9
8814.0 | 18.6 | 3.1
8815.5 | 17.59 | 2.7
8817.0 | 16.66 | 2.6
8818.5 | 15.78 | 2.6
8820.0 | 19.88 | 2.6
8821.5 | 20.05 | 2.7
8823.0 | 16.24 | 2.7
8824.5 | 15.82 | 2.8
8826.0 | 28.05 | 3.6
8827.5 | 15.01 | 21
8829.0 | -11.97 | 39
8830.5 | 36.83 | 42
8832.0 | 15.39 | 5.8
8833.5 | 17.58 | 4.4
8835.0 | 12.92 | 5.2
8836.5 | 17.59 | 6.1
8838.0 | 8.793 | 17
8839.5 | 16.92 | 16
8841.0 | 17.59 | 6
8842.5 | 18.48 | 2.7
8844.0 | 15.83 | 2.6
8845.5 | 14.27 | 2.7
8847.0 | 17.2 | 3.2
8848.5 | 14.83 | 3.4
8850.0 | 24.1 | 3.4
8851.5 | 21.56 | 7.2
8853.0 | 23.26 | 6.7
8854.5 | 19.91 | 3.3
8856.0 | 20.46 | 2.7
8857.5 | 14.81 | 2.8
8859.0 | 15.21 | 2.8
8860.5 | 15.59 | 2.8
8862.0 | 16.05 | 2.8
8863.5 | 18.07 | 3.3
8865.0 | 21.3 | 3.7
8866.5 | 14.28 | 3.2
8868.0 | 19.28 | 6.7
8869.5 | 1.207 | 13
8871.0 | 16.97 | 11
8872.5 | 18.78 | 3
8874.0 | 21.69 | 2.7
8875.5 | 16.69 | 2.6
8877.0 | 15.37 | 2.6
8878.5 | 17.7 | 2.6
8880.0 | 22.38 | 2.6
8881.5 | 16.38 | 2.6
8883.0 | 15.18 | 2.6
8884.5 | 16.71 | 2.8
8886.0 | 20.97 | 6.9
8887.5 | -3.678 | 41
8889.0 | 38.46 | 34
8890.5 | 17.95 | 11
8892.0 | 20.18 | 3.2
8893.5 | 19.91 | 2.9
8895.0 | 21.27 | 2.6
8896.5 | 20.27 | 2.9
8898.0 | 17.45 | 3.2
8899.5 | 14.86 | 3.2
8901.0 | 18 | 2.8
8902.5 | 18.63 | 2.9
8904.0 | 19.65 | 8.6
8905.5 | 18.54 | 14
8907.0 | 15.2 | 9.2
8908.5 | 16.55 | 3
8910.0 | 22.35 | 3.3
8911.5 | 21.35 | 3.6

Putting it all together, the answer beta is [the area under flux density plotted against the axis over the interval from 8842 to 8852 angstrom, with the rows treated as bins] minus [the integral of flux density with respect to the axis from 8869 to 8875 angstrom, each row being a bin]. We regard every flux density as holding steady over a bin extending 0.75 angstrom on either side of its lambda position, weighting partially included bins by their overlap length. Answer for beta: 88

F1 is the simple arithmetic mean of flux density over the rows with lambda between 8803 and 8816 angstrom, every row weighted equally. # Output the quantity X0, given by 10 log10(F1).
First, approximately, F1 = 17.3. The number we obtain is 12.38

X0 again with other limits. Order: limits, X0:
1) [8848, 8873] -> 12.40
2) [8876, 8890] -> 12.48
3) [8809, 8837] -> 12.39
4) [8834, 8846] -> 11.85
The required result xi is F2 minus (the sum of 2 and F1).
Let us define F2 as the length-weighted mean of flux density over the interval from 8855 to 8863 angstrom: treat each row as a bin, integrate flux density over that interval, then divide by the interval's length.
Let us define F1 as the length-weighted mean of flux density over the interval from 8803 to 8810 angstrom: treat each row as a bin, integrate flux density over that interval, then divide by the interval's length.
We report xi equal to -1.5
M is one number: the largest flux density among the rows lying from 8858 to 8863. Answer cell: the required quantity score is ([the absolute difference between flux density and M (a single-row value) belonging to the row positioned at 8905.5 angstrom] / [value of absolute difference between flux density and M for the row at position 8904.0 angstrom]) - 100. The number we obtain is -99.3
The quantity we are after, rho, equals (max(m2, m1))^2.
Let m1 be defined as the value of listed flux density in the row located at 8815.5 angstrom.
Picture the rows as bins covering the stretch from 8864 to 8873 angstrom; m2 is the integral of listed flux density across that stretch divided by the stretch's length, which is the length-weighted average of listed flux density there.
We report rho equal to 309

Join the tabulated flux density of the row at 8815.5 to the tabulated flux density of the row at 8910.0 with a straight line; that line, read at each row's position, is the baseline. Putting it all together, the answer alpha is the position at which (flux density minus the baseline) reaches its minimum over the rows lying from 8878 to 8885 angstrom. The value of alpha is 8883.0 angstrom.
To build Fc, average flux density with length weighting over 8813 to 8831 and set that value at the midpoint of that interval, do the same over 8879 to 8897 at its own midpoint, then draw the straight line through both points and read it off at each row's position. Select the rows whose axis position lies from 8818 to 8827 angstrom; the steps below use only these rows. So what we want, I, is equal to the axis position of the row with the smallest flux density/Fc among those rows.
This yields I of 8824.5 angstrom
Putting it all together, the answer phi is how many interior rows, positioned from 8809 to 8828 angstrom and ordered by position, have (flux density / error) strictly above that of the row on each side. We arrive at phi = 3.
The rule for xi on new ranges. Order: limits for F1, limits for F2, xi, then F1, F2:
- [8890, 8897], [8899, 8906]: -3.9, 20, 18.0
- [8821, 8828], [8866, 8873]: -7.2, 19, 13.9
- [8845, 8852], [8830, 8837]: -0.9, 18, 19.6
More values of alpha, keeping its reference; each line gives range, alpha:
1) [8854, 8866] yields 8857.5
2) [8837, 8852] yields 8838.0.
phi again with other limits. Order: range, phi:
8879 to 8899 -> 2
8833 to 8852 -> 4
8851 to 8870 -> 3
